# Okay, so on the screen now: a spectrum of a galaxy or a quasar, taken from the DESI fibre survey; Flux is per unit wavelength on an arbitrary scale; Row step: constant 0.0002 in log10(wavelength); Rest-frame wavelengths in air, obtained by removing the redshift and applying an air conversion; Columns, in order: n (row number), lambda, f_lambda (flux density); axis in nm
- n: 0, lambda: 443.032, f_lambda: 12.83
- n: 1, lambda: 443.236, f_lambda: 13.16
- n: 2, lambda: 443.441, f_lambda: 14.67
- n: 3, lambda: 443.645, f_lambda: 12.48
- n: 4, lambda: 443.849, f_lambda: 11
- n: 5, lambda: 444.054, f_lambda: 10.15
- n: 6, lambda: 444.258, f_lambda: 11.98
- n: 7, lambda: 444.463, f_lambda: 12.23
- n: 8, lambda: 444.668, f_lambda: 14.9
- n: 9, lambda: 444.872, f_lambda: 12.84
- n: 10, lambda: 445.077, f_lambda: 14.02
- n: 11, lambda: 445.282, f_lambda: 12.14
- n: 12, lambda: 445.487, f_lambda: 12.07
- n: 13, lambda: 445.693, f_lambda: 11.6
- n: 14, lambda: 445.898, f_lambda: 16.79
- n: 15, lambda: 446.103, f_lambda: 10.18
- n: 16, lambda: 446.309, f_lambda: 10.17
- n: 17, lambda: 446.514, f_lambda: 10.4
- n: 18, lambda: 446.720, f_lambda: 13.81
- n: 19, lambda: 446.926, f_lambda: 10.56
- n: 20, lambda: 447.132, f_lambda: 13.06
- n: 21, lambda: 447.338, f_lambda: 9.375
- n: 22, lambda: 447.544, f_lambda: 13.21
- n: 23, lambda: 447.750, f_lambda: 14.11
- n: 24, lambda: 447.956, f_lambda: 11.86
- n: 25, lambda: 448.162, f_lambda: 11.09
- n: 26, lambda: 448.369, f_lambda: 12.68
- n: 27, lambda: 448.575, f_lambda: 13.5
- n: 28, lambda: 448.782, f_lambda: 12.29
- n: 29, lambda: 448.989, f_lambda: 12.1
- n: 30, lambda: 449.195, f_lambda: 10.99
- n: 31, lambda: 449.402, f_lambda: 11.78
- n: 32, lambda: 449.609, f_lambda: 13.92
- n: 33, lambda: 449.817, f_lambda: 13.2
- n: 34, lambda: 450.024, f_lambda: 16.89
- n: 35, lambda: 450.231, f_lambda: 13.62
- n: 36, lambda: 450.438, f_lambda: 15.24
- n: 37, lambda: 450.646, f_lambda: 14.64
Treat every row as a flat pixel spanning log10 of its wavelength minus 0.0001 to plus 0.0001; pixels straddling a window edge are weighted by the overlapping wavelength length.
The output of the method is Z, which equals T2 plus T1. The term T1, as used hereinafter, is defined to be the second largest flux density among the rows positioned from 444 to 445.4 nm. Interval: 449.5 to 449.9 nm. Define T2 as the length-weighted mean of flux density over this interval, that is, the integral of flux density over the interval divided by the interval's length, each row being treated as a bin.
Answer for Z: 27.5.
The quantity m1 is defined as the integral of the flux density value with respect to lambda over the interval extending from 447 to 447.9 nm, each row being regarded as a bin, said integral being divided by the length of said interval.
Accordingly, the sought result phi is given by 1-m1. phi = -11.4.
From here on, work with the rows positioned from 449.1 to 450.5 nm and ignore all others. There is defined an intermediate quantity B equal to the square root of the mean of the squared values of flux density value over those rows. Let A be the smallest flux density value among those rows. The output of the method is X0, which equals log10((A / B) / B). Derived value -1.24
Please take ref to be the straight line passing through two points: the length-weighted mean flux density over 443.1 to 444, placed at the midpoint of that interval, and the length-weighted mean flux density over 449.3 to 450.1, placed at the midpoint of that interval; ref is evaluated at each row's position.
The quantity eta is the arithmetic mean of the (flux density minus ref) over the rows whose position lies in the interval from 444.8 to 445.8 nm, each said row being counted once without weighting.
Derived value -0.5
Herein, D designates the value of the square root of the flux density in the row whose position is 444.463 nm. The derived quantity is 3.50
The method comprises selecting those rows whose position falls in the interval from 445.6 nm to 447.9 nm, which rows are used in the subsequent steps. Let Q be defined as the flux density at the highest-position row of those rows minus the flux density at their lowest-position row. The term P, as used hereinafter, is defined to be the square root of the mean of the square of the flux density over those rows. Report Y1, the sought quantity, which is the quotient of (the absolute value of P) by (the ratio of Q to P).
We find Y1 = 60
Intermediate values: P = 12.3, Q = 3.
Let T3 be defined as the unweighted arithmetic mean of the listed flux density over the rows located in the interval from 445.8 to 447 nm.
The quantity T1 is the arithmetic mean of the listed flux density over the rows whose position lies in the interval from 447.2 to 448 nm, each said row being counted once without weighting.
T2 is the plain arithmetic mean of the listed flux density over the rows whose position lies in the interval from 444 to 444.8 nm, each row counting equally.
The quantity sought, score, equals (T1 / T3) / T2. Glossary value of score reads 0.082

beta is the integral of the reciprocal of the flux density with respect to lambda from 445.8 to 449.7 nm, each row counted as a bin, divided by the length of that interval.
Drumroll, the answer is 0.0837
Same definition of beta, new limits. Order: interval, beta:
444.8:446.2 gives 0.0797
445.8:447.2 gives 0.0854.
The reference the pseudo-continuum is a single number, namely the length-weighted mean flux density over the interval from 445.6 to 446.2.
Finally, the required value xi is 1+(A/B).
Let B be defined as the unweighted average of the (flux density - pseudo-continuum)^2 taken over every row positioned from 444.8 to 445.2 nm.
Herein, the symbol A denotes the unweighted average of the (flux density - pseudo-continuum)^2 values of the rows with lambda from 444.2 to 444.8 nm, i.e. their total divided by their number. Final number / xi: 4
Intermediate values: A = 1.8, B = 0.61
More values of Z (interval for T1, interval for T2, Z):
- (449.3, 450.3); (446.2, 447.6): 25.4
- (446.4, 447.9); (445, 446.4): 26.2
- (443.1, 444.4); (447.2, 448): 25.4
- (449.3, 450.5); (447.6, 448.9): 27.8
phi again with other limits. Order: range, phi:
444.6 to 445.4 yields -12.4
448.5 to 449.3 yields -11.2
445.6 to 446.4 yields -11.2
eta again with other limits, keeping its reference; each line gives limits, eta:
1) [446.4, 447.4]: -1.9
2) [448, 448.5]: -1.7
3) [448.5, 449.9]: -1.2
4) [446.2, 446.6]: -2.9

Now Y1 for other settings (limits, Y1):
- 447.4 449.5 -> -108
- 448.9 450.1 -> 37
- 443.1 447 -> -60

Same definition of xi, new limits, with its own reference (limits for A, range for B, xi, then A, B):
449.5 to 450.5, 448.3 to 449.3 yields 5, 4.6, 1.03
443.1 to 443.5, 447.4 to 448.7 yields 2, 1.6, 1.06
